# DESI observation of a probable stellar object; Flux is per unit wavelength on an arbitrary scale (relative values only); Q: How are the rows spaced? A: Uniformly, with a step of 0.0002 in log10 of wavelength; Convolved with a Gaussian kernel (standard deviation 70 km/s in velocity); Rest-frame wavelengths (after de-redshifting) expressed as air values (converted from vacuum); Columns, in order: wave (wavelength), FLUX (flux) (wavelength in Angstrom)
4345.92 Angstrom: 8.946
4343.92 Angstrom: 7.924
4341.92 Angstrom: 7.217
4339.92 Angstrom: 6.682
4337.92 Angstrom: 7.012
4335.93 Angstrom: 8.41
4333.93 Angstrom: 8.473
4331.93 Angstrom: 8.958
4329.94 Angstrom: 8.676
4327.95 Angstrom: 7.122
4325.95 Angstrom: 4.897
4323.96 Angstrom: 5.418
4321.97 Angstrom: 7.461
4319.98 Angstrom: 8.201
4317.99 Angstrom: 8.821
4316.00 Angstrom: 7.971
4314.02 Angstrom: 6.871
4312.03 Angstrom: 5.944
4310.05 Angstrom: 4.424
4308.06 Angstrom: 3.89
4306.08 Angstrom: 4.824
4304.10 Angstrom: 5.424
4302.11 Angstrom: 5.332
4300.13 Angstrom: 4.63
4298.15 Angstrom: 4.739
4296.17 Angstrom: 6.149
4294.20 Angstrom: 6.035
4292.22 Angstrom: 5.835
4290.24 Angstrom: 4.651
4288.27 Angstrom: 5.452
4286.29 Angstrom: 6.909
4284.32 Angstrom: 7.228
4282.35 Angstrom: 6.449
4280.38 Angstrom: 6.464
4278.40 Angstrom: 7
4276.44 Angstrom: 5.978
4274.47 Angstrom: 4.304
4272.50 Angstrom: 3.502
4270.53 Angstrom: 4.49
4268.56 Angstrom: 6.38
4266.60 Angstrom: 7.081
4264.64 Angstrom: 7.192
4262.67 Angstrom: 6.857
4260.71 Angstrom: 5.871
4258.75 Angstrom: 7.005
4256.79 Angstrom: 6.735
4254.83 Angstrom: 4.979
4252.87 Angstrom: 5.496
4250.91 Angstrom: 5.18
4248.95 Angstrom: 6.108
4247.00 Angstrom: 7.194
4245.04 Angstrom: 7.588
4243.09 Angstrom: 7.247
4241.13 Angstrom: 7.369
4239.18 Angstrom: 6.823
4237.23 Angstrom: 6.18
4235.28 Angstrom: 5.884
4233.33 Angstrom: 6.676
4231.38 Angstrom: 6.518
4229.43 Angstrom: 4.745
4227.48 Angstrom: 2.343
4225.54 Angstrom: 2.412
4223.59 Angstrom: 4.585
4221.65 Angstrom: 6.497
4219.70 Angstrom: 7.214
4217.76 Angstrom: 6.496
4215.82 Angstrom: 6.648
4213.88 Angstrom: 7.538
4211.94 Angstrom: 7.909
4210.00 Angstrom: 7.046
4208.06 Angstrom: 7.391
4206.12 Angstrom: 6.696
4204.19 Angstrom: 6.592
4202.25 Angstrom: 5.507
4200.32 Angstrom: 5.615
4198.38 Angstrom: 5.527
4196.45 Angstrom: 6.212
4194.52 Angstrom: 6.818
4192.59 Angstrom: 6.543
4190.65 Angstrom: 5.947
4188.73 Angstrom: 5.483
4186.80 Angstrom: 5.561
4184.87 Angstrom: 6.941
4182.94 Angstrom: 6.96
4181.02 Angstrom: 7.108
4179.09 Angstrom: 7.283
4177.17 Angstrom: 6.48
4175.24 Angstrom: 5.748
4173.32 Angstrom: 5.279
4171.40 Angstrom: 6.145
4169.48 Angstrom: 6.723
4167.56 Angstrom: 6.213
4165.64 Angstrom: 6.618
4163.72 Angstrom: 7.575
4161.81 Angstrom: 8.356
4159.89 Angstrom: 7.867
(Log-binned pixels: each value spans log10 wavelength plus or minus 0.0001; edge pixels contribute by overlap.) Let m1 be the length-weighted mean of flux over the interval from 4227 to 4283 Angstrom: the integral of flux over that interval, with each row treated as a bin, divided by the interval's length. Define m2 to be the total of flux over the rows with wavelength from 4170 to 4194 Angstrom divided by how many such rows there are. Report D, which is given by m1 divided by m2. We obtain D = 0.97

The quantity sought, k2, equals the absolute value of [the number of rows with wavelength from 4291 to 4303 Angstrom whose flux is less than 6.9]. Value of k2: 6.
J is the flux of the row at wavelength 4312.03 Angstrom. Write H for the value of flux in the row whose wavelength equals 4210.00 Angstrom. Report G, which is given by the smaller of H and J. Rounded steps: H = 7.046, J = 5.944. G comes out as 5.9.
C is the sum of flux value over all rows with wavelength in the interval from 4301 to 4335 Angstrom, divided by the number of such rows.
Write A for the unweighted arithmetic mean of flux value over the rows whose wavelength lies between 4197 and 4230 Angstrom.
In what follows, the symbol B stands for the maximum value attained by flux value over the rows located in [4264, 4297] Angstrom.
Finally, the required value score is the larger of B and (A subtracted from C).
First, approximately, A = 5.93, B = 7.228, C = 6.63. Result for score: 7.2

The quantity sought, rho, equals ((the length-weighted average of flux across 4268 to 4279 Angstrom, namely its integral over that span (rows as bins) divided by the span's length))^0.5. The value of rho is 2.27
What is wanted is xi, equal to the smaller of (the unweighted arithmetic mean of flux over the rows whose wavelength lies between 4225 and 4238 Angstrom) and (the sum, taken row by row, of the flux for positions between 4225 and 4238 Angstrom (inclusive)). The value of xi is 5.0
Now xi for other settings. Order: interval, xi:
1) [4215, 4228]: 5.2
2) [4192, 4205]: 6.1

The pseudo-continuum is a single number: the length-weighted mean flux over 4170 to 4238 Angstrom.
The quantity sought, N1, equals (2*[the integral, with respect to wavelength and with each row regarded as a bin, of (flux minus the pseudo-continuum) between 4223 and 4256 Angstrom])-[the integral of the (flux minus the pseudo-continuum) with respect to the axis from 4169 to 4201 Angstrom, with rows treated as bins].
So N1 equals -29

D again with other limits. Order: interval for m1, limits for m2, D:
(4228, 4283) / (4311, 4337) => 0.82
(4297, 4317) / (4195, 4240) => 0.90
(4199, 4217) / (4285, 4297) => 1.16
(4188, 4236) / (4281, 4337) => 0.94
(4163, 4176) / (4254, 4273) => 1.05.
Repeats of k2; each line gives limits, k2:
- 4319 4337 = 2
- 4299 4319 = 8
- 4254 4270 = 5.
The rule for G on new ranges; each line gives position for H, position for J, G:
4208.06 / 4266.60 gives 7.1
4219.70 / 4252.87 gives 5.5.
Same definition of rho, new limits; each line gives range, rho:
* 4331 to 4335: 2.95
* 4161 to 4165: 2.80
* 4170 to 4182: 2.52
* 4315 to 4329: 2.67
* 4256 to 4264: 2.58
